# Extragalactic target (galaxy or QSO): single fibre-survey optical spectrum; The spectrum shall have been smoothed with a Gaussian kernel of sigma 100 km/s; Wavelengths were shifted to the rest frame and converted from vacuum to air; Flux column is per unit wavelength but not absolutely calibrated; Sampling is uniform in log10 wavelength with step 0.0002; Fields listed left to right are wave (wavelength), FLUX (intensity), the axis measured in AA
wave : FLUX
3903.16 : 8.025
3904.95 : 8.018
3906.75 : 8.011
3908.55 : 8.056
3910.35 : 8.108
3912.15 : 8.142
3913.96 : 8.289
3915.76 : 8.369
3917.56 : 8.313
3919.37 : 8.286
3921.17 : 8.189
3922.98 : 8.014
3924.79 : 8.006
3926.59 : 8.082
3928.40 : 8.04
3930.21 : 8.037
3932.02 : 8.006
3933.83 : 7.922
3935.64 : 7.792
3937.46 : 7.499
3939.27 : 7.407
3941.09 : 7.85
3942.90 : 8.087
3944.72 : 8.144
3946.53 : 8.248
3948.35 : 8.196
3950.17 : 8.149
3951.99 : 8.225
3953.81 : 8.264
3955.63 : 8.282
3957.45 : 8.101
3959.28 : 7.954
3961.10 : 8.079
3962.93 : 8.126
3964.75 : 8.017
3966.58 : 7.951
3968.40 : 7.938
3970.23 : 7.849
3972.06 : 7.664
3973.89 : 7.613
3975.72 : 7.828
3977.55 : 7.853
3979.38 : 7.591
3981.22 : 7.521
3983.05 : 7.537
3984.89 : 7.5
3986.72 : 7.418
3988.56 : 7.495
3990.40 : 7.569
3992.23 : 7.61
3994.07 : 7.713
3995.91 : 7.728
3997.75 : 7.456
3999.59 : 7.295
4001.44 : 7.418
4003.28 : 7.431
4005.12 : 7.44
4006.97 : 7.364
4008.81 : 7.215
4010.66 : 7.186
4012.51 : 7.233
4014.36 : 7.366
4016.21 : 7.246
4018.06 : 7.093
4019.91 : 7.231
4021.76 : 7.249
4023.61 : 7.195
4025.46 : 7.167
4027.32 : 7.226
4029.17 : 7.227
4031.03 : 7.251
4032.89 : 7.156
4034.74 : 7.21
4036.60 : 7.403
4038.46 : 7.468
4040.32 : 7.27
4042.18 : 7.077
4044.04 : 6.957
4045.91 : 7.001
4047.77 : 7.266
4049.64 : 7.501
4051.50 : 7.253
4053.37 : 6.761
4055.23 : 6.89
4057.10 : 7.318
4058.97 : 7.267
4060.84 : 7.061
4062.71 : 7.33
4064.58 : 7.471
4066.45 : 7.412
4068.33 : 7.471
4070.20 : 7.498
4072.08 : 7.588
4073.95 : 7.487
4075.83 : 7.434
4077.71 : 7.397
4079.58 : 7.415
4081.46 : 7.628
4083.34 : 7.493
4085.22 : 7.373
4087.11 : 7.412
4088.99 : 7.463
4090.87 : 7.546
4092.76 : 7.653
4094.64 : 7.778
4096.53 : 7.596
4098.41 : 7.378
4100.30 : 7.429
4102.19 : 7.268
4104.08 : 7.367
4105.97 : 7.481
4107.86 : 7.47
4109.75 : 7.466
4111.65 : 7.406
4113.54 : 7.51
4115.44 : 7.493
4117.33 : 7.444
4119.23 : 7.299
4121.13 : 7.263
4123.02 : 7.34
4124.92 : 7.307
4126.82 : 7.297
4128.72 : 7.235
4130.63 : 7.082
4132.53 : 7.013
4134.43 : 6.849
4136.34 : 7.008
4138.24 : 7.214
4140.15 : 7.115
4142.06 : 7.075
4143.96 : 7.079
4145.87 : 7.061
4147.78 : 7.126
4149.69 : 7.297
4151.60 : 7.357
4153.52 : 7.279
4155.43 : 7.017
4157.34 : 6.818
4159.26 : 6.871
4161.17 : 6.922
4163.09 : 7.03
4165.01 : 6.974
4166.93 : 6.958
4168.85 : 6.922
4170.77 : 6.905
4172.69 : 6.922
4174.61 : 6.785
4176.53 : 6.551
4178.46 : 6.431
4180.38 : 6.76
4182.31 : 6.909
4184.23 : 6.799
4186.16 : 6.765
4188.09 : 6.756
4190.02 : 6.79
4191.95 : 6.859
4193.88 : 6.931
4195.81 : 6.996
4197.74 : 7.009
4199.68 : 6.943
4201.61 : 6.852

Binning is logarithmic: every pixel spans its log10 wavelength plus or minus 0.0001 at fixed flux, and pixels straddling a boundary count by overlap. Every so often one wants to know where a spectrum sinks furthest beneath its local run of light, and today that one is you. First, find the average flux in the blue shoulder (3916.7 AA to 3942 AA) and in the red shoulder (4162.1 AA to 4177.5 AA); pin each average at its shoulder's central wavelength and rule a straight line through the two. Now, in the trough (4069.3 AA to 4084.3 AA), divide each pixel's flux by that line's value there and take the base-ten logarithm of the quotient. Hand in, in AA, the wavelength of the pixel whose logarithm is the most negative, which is 4077.71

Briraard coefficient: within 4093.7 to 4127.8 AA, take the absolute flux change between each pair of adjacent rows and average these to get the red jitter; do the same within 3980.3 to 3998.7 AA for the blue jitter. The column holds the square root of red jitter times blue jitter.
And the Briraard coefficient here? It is 0.080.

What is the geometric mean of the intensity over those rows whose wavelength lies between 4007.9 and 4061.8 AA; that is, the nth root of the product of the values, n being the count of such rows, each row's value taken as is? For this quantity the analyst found 7.2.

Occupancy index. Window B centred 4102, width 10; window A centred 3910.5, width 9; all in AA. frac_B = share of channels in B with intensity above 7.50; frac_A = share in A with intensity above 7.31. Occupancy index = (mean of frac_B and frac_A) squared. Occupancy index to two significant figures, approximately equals 0.25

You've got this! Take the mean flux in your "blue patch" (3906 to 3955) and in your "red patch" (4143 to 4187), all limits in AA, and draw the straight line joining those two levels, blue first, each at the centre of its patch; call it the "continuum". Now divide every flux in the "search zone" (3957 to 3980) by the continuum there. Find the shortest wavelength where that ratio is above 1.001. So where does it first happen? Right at 3957.45 AA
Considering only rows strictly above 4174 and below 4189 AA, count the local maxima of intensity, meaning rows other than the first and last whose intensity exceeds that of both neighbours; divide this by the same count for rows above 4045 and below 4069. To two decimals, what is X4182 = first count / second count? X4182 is 0.33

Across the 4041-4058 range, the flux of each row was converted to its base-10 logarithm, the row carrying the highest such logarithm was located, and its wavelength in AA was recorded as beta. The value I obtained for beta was 4049.64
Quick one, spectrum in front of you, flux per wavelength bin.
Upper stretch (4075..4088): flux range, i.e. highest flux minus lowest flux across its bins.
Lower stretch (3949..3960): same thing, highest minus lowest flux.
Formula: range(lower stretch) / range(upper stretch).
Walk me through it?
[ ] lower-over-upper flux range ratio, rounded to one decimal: 1.3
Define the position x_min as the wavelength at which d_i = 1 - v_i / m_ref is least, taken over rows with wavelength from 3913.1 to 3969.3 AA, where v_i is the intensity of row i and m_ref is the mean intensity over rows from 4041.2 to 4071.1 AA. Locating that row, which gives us 3915.76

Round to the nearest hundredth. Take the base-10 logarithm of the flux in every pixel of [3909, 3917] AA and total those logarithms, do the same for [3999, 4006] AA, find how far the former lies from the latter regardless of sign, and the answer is 0.18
